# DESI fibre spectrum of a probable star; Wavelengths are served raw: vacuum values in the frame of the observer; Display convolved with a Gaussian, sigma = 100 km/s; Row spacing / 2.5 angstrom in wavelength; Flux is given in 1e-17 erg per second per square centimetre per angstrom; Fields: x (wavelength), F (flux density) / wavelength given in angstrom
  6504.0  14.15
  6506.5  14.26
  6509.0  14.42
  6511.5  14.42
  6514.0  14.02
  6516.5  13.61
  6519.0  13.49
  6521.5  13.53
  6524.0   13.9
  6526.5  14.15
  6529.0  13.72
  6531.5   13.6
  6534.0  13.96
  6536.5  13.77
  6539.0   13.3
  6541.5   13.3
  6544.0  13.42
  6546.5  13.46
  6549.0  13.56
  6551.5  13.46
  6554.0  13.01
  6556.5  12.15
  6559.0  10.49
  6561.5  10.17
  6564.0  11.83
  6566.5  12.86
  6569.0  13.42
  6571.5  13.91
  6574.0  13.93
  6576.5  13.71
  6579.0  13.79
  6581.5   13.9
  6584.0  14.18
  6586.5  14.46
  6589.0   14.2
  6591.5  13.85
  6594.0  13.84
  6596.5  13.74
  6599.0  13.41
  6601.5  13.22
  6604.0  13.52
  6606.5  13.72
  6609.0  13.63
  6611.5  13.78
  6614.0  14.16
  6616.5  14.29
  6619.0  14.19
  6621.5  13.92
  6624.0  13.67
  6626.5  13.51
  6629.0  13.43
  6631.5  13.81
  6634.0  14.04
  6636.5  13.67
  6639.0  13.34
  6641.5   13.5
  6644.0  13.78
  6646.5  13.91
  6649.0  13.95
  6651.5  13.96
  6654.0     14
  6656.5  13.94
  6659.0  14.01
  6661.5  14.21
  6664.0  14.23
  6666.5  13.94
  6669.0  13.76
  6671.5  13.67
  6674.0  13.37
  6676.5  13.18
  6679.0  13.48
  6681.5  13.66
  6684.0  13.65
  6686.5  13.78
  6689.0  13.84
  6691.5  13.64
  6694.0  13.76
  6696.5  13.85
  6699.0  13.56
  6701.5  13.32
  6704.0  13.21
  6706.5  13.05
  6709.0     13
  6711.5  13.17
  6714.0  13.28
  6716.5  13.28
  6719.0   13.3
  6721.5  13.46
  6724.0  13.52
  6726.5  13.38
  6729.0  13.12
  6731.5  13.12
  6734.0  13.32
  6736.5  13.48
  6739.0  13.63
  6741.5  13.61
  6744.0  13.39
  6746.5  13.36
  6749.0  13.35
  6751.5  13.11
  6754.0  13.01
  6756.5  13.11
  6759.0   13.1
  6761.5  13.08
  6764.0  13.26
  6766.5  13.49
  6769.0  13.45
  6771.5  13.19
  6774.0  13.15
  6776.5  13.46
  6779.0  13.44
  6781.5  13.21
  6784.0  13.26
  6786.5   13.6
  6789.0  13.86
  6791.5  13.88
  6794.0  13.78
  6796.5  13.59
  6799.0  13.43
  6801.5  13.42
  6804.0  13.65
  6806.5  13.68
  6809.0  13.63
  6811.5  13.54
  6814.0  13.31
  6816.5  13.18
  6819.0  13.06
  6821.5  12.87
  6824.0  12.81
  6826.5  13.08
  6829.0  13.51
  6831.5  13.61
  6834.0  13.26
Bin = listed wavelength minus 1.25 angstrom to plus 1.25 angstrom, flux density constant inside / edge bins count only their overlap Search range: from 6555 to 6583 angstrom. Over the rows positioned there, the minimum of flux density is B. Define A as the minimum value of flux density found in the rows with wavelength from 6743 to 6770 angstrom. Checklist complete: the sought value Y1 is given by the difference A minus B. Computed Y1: 2.8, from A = 13.01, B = 10.17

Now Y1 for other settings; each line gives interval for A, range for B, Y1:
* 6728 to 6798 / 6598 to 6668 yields -0.2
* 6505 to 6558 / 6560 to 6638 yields 2.0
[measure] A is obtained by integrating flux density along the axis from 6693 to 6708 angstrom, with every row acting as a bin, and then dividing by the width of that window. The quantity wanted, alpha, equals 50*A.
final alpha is 672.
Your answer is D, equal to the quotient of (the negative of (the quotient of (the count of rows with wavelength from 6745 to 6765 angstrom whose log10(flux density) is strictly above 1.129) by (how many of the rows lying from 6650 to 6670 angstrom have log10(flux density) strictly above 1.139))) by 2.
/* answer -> 0.0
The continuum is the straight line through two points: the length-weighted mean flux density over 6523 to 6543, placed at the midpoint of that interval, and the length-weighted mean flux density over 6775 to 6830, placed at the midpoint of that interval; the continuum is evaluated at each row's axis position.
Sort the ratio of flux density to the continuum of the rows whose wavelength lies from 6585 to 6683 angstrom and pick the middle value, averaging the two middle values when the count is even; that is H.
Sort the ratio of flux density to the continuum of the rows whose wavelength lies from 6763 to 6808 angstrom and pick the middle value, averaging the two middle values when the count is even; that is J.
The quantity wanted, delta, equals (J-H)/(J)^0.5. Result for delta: -0.01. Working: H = 1.01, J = 1.00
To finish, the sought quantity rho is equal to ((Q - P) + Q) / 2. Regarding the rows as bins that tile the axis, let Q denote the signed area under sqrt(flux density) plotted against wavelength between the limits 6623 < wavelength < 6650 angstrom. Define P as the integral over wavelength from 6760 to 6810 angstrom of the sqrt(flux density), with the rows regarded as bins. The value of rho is 8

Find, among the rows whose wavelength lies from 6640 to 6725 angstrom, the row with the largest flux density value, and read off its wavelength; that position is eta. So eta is 6664.0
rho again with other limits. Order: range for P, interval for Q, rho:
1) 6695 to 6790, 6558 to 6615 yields 35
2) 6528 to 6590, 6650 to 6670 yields -38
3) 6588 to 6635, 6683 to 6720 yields 48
